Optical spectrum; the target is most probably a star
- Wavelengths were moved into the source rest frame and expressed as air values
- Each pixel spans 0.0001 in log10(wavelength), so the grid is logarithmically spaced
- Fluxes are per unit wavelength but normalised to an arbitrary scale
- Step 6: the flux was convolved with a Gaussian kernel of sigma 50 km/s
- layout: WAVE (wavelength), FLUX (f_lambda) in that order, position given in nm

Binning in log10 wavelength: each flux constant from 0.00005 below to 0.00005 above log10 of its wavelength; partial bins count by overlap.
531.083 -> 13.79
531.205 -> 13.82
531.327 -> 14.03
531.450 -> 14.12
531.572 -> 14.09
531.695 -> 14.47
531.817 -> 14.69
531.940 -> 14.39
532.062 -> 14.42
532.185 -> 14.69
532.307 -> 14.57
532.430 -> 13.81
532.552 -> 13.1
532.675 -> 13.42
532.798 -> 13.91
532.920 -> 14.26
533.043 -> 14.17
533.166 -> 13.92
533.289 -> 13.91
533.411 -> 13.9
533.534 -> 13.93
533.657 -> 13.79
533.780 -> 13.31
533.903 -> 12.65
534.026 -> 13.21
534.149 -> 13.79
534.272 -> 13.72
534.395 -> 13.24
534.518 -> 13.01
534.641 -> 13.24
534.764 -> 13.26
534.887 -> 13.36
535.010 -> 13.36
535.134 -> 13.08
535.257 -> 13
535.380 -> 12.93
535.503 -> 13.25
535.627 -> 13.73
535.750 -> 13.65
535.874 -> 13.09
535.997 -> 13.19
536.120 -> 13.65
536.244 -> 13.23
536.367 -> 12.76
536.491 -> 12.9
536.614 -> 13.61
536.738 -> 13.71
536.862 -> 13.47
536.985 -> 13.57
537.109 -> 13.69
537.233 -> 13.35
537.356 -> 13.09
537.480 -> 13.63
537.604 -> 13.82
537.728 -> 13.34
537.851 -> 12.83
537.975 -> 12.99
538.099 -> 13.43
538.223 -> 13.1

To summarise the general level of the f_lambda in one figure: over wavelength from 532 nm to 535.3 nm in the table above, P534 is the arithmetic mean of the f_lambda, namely 13.6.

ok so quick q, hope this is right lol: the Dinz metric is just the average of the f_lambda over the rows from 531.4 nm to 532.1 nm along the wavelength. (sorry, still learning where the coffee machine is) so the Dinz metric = 14.4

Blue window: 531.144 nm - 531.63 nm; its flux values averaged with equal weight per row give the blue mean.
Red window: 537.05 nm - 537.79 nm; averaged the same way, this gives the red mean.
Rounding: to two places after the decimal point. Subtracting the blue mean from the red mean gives -0.53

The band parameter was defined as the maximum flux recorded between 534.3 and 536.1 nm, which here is 13.73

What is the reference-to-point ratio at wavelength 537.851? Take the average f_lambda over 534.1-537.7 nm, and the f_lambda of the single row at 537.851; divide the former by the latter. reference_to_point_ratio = 1.04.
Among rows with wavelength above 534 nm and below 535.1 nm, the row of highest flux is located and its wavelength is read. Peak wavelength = 534.149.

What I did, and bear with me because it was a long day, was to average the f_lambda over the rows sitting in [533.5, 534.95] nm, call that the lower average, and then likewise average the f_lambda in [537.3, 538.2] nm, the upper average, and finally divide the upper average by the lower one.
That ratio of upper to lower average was 0.995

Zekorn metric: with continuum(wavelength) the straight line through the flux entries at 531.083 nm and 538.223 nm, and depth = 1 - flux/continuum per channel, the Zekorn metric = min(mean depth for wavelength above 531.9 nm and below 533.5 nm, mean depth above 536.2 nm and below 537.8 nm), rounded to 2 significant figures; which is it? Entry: -0.029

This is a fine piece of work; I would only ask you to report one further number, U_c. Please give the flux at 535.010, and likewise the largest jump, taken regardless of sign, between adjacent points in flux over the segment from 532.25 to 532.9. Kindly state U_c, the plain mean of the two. 7.06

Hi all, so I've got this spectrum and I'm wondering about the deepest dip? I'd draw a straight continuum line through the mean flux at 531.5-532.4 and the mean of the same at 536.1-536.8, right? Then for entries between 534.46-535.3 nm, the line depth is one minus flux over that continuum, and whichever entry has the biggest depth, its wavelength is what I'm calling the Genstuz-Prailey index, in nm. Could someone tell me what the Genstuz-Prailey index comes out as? 534.518 nm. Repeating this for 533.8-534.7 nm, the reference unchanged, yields 533.903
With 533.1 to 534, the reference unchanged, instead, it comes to 533.903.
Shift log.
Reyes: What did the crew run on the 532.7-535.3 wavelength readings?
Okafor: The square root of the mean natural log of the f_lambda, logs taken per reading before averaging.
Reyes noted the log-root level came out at 1.61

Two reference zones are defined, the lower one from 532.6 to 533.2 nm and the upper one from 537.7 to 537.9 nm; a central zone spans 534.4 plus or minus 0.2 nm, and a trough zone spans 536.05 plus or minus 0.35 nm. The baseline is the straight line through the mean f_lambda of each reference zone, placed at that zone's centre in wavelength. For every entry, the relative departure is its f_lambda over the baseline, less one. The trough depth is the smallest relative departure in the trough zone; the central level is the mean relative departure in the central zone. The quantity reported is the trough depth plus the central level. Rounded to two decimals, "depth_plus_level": -0.07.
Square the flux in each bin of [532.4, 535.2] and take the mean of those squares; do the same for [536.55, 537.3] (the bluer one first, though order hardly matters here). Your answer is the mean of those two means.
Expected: 183.7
